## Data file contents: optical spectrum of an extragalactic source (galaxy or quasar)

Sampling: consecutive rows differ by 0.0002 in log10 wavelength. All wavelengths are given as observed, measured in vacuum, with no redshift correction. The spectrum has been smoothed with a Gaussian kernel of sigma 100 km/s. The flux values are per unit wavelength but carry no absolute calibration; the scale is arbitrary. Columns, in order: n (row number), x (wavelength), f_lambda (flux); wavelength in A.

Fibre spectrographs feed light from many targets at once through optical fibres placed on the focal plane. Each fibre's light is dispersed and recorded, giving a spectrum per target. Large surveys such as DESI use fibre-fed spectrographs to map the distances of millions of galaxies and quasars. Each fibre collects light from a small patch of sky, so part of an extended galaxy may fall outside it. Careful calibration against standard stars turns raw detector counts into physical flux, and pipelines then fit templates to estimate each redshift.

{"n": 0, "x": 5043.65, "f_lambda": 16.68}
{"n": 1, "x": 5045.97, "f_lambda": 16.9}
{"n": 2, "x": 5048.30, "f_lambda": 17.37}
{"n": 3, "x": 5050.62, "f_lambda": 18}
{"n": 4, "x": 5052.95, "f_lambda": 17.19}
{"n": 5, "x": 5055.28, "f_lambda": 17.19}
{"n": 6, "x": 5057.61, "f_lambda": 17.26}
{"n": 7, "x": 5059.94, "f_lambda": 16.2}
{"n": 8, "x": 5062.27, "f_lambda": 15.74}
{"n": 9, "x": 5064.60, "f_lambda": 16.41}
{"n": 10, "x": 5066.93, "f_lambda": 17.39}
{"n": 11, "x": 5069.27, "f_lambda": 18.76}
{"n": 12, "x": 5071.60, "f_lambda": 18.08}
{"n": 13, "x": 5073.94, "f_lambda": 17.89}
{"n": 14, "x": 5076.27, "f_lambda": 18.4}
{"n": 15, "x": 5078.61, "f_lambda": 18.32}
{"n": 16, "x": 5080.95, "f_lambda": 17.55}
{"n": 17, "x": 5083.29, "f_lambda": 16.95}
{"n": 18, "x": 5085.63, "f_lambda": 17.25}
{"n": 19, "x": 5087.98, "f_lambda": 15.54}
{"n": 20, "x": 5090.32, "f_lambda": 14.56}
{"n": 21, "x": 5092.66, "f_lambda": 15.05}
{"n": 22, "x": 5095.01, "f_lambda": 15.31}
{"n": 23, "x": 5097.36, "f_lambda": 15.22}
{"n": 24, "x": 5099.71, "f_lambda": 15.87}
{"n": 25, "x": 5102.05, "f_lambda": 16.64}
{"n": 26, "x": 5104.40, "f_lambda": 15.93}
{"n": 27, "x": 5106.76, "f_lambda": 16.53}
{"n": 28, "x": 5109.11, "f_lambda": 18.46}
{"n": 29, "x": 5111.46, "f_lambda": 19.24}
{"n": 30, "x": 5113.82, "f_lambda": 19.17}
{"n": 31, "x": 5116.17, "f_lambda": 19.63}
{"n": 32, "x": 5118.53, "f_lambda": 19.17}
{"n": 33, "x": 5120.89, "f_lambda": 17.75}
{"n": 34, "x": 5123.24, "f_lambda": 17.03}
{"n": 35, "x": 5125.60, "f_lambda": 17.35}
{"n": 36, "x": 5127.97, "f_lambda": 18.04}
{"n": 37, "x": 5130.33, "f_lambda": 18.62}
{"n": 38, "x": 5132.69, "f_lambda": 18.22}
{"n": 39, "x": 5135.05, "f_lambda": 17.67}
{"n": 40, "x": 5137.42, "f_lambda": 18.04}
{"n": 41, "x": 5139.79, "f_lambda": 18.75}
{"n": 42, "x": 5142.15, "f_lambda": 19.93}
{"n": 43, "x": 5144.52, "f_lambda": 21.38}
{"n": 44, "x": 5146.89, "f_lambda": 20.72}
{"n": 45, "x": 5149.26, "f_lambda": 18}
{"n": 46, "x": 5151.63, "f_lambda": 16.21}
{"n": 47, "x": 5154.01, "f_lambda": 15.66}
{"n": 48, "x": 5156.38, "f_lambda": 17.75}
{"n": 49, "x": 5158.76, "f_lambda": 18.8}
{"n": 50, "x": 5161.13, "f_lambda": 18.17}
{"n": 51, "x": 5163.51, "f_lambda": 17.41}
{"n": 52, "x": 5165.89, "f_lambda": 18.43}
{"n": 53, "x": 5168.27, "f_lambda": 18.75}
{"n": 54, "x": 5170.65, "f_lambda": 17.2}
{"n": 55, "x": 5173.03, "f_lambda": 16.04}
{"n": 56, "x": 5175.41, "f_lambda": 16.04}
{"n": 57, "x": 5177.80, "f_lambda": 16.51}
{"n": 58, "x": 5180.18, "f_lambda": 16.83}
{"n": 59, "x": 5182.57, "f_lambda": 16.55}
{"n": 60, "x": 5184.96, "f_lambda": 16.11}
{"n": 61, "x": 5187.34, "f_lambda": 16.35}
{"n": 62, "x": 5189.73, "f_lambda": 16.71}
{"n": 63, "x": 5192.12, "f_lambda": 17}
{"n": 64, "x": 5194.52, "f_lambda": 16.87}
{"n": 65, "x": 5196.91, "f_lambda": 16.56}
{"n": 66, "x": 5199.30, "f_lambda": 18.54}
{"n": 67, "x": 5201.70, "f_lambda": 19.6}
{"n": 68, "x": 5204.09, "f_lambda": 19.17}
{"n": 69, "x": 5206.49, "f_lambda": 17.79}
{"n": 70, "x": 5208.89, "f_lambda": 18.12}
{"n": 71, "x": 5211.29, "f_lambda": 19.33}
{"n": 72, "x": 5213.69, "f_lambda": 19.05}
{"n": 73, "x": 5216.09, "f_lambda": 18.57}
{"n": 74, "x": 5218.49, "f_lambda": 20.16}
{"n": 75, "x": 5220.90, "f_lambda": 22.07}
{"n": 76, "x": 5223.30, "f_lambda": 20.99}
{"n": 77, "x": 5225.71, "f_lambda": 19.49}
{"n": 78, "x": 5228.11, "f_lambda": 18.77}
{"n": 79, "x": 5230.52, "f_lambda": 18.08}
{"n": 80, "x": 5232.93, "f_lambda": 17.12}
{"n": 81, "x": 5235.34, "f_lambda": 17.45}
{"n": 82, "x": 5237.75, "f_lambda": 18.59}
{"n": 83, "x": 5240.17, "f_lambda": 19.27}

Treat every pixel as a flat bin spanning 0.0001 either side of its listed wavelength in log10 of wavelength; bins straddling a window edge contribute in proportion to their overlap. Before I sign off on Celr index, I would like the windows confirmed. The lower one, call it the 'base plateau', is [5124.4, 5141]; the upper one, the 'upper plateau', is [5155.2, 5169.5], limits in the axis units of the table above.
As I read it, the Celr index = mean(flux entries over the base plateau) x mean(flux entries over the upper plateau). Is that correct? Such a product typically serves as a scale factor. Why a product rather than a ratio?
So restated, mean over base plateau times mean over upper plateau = 330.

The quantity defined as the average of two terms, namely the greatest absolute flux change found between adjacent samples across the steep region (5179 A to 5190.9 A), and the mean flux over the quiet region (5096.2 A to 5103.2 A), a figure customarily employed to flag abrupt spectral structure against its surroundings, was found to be 8.2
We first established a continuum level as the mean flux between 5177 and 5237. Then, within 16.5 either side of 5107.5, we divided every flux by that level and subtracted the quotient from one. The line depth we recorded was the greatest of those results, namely 0.17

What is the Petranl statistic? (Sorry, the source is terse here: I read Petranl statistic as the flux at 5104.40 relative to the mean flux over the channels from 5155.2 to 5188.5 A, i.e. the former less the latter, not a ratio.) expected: -1.3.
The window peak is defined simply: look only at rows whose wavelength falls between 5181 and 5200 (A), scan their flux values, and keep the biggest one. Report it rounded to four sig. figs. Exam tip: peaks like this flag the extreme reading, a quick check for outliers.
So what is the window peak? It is 18.54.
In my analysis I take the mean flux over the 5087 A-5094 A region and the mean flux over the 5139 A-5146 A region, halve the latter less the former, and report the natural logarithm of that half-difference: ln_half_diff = 0.9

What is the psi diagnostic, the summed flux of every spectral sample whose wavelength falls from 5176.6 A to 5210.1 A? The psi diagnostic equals 243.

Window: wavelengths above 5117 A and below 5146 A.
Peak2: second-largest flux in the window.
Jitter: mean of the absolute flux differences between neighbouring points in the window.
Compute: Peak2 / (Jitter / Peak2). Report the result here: 521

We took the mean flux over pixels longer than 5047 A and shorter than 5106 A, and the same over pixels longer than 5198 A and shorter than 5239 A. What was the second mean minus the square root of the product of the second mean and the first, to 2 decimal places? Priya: 1.13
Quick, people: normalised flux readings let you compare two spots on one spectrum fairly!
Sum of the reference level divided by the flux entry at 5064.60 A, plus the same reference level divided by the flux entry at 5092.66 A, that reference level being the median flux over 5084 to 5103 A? 1.96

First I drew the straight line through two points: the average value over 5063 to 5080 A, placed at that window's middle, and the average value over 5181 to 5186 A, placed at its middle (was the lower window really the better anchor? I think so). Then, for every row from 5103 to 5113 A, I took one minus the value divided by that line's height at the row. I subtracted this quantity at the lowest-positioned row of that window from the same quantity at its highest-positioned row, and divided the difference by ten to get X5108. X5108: -0.020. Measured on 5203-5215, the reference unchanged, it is 0.000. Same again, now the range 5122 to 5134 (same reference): -0.008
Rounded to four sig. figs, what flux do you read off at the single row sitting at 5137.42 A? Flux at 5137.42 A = 18.04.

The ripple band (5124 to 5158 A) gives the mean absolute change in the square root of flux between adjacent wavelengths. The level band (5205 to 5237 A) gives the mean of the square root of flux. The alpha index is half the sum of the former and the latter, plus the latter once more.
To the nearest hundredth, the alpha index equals 6.60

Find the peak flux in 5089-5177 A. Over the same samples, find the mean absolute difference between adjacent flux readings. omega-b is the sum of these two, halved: 11.1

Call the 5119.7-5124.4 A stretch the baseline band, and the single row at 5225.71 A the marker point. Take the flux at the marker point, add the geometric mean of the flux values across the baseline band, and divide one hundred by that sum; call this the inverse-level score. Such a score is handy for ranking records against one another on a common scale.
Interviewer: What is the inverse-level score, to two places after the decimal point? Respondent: 2.71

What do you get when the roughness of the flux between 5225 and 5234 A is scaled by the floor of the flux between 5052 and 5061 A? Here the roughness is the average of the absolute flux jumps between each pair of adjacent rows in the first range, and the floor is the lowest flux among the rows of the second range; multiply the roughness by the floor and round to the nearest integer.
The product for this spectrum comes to 13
